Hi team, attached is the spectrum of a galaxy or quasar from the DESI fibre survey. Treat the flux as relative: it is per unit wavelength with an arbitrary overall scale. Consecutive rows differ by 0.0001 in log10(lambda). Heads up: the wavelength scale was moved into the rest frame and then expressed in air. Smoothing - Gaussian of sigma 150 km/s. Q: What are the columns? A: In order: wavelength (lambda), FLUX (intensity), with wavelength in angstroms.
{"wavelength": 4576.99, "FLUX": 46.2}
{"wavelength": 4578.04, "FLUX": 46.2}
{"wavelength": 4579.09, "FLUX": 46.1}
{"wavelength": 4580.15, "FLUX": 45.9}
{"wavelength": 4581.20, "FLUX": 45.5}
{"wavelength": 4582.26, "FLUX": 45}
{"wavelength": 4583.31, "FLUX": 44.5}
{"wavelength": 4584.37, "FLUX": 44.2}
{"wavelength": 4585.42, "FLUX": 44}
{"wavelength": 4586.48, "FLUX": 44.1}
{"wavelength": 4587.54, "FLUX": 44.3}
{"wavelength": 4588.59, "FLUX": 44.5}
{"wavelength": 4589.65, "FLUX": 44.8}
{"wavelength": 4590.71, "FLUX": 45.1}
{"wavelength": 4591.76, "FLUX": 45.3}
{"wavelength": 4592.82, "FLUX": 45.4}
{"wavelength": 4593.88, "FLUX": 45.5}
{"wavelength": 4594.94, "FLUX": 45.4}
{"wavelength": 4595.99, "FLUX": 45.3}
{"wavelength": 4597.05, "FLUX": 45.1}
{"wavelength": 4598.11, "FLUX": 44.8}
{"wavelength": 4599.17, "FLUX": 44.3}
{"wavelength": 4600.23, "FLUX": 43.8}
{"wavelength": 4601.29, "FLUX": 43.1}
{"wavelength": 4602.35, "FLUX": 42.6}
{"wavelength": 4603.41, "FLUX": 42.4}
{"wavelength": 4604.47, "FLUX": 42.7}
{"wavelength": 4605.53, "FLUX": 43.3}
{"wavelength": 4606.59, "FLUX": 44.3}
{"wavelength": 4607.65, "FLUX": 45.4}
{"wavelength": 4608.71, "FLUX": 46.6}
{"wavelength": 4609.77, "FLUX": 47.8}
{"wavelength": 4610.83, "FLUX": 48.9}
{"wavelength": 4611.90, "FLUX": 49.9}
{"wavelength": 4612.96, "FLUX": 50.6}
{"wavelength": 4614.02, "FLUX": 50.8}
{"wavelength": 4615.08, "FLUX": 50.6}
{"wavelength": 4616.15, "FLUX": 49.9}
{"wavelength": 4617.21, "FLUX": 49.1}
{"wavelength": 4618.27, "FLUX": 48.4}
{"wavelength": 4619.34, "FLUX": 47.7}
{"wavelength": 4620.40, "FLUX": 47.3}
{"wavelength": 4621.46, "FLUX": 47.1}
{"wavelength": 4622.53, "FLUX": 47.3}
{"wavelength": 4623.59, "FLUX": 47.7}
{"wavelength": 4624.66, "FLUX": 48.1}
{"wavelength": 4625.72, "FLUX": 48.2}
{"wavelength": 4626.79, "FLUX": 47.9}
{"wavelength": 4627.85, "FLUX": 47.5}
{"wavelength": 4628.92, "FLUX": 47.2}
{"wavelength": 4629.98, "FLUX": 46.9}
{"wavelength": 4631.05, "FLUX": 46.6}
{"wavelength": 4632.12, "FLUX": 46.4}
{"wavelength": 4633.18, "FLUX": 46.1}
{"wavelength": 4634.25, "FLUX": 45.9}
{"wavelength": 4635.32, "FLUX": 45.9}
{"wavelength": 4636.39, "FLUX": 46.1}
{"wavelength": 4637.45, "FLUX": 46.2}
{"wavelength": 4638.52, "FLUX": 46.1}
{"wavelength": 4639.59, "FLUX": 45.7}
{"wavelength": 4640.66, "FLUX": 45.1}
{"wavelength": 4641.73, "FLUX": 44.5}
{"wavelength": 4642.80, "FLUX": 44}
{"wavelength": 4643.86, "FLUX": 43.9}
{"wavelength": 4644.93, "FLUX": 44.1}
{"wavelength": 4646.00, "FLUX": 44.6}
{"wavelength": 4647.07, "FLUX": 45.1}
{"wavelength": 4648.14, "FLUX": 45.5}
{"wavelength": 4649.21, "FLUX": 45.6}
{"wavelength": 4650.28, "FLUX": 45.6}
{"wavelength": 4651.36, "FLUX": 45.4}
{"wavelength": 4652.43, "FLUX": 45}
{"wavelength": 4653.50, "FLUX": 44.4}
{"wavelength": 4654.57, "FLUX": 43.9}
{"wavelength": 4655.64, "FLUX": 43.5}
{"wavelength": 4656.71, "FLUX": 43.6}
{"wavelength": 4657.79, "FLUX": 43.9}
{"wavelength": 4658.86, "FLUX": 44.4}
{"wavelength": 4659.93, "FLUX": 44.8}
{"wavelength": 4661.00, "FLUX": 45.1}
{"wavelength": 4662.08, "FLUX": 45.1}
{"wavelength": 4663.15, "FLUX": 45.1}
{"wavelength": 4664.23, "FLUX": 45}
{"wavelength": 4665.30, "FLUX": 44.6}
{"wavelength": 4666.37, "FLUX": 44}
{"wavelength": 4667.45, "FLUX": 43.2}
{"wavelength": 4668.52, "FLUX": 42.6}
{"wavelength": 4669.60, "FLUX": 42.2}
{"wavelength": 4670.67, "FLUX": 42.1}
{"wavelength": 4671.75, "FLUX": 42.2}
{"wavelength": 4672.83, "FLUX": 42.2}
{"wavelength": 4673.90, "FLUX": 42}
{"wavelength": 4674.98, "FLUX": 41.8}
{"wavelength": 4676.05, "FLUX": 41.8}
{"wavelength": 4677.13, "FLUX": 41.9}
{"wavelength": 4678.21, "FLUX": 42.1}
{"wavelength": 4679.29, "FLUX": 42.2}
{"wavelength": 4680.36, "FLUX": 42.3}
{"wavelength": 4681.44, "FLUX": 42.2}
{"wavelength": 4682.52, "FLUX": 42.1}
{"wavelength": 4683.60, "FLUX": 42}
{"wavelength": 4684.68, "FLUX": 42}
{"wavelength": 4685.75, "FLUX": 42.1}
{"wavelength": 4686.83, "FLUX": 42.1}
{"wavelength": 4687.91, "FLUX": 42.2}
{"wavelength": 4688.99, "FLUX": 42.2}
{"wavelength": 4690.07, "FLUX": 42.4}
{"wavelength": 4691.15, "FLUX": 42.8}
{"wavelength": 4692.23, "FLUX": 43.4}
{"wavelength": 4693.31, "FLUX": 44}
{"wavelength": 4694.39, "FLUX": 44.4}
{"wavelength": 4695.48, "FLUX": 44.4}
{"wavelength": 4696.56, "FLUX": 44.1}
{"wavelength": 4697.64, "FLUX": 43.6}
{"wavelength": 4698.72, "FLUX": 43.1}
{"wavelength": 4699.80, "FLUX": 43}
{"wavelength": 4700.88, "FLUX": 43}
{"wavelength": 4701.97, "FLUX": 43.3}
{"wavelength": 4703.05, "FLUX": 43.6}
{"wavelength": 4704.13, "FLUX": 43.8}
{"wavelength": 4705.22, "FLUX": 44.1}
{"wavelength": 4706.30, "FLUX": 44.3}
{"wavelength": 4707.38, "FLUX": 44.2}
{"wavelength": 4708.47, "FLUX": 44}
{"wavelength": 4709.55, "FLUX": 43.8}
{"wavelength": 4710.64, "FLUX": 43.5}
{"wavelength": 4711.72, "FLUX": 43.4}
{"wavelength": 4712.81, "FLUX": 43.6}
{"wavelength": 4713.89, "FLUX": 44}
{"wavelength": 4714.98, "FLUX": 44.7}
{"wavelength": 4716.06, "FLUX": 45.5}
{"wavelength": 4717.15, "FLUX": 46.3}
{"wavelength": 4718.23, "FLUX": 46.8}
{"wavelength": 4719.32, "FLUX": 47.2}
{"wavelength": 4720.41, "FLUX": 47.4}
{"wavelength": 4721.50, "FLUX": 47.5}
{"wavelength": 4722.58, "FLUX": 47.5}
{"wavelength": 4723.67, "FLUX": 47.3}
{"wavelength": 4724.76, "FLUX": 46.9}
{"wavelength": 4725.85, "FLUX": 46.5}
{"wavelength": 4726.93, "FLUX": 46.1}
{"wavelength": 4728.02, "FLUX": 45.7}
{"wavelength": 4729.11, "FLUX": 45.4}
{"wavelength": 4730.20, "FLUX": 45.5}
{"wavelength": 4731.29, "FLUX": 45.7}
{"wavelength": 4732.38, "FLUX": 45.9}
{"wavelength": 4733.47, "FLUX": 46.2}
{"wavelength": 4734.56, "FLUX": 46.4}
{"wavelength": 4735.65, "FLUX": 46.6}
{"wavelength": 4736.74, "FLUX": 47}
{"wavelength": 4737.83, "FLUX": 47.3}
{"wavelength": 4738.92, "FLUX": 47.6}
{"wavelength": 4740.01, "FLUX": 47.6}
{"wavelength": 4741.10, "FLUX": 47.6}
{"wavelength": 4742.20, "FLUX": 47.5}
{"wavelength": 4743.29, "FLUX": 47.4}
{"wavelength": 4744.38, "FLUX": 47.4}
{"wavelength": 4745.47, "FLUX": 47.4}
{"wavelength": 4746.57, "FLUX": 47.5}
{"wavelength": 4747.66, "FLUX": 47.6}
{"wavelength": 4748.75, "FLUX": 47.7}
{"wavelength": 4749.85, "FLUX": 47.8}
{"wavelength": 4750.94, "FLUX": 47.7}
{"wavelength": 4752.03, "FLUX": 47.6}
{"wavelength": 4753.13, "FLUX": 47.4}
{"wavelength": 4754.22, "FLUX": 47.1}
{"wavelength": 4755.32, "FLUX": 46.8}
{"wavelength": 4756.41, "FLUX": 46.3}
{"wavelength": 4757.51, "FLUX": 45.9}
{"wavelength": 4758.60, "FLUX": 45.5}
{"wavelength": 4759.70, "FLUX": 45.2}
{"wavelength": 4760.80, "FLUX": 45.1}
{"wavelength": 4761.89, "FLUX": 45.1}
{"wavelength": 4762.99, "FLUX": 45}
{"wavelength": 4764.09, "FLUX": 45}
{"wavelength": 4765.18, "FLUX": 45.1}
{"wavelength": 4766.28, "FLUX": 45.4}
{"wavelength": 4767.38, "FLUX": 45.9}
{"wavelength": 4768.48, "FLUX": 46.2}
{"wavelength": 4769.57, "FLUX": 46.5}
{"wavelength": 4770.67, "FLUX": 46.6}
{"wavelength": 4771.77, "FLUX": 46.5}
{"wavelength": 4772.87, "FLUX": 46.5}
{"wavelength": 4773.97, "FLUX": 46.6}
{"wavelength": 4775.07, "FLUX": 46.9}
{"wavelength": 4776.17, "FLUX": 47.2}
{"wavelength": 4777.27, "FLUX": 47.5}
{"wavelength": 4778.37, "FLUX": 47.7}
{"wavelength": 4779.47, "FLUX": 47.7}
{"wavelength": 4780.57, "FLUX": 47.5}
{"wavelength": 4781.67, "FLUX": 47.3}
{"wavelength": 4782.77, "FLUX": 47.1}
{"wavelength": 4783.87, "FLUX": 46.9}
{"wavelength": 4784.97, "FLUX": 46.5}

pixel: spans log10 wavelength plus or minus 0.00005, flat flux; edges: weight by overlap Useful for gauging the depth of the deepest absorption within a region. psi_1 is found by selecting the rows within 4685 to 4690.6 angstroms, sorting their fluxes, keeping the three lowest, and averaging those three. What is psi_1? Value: 42.1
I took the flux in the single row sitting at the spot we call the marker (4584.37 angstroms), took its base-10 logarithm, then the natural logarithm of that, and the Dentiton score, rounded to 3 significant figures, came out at 0.498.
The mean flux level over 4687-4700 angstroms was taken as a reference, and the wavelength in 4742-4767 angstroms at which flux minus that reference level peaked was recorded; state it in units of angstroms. 4749.85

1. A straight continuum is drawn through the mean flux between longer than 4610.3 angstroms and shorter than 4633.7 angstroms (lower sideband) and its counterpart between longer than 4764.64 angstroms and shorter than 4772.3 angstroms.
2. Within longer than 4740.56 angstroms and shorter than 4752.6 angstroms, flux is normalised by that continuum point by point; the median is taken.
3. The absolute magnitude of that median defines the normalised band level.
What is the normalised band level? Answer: 1.03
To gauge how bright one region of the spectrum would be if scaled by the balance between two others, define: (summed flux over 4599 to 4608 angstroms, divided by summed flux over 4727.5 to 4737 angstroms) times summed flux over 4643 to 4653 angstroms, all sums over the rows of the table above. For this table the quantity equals 383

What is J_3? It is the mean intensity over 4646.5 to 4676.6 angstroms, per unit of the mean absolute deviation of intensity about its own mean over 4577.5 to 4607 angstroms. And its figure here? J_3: 53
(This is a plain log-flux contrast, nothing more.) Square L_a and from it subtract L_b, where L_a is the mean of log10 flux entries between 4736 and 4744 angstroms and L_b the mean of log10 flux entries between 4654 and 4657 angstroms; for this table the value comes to 1.17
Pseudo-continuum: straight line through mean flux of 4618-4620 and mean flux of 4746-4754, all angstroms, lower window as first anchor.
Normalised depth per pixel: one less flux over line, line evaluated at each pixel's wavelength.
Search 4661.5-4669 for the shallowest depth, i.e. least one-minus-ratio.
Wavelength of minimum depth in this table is 4663.15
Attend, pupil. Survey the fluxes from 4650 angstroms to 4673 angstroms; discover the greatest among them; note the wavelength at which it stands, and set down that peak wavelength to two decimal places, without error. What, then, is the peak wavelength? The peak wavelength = 4650.28 angstroms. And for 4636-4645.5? 4637.45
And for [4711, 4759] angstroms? 4749.85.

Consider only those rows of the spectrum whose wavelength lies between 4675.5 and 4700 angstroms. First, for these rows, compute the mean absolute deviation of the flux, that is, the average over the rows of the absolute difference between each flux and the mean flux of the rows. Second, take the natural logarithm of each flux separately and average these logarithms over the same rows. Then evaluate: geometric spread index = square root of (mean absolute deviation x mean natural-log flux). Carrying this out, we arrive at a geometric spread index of 1.65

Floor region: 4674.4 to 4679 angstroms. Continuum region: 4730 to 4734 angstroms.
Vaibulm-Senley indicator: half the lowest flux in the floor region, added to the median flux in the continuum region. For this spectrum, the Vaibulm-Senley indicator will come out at 66.7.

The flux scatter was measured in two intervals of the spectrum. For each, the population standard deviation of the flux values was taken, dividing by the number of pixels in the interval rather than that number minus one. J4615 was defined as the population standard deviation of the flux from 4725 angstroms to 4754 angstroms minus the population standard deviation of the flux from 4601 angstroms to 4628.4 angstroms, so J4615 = -1.8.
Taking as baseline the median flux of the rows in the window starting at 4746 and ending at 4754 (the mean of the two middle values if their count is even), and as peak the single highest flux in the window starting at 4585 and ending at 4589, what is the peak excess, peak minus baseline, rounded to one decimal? -3.1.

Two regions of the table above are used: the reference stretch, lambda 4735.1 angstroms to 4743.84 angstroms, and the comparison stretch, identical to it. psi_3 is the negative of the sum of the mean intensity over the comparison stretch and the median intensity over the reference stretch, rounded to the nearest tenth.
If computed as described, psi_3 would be -94.8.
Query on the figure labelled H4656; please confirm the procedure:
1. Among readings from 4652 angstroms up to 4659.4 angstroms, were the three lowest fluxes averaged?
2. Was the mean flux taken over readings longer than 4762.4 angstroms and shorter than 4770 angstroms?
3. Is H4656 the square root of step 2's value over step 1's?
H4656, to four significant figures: 1.022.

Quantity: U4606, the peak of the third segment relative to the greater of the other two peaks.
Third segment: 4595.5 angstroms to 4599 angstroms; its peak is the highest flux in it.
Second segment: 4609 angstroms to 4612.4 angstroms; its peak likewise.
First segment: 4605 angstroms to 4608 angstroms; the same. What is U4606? 0.91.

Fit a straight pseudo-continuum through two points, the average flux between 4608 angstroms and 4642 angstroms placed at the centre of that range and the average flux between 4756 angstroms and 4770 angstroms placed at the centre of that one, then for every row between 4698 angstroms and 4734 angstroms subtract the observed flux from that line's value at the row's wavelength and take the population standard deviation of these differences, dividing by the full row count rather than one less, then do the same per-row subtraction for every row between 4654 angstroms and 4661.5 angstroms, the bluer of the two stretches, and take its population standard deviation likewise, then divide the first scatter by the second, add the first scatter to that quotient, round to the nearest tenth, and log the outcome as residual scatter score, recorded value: 4.3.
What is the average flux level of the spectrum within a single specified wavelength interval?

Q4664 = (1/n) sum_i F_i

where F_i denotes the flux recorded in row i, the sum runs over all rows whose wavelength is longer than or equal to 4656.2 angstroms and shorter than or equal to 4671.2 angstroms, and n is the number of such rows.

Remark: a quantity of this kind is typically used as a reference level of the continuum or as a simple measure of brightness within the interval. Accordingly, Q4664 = 44.0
